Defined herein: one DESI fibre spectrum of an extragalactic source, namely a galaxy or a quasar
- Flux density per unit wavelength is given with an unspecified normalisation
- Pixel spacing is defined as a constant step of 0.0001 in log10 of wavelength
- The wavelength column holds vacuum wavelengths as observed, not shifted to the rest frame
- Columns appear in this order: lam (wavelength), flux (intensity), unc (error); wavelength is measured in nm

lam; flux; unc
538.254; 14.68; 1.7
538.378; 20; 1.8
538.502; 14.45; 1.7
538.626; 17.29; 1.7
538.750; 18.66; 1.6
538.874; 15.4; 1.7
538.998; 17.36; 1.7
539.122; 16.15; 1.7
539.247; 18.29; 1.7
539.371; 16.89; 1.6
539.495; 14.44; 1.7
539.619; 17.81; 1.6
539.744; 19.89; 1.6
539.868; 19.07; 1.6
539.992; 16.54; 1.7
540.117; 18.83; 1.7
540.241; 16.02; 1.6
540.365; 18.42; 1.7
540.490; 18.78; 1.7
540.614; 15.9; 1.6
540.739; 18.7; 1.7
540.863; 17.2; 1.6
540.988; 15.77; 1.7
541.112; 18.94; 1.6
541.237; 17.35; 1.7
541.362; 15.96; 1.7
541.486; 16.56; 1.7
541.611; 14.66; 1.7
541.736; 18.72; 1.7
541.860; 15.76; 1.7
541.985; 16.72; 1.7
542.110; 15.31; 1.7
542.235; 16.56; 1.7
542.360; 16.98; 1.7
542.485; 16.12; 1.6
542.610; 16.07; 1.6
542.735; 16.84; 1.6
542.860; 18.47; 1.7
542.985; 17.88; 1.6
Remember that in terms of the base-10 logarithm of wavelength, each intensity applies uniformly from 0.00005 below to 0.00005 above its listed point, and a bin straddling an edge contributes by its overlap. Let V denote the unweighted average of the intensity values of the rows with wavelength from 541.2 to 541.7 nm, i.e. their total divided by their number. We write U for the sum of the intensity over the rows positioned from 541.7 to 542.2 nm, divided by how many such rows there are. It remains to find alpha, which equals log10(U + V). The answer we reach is 1.52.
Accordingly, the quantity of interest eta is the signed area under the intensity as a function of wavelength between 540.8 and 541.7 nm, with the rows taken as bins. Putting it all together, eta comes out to 15.0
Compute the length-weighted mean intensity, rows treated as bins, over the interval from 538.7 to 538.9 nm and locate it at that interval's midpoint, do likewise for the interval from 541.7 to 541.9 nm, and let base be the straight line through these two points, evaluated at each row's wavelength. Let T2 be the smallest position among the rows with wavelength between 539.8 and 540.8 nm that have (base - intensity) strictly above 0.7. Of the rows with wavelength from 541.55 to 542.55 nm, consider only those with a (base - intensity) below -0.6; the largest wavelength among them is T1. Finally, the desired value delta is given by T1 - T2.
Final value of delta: 1.74 nm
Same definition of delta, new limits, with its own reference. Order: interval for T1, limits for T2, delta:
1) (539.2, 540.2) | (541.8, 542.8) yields -1.74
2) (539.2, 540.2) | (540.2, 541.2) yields -0.12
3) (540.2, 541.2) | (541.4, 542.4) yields -0.37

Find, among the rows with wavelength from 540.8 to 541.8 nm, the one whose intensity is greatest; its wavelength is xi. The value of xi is 541.112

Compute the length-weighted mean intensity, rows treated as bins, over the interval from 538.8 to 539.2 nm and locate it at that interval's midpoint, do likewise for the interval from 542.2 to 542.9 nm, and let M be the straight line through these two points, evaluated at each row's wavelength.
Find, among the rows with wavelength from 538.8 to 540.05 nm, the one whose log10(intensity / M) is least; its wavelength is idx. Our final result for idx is 539.495 nm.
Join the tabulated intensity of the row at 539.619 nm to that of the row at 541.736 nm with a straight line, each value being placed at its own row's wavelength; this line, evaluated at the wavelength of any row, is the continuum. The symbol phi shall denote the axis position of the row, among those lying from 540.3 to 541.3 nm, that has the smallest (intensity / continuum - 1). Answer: 540.988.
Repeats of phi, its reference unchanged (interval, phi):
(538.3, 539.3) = 538.502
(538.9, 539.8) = 539.495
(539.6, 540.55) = 540.241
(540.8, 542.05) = 541.611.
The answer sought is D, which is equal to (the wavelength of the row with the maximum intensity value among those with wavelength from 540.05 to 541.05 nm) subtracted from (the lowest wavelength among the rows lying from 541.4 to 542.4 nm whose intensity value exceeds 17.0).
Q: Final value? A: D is 1.62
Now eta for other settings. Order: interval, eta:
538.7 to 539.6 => 15.1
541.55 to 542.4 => 13.9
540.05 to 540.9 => 15.0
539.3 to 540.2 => 15.9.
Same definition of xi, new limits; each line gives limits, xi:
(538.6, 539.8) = 539.744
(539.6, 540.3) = 539.744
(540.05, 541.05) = 540.117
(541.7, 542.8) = 541.736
